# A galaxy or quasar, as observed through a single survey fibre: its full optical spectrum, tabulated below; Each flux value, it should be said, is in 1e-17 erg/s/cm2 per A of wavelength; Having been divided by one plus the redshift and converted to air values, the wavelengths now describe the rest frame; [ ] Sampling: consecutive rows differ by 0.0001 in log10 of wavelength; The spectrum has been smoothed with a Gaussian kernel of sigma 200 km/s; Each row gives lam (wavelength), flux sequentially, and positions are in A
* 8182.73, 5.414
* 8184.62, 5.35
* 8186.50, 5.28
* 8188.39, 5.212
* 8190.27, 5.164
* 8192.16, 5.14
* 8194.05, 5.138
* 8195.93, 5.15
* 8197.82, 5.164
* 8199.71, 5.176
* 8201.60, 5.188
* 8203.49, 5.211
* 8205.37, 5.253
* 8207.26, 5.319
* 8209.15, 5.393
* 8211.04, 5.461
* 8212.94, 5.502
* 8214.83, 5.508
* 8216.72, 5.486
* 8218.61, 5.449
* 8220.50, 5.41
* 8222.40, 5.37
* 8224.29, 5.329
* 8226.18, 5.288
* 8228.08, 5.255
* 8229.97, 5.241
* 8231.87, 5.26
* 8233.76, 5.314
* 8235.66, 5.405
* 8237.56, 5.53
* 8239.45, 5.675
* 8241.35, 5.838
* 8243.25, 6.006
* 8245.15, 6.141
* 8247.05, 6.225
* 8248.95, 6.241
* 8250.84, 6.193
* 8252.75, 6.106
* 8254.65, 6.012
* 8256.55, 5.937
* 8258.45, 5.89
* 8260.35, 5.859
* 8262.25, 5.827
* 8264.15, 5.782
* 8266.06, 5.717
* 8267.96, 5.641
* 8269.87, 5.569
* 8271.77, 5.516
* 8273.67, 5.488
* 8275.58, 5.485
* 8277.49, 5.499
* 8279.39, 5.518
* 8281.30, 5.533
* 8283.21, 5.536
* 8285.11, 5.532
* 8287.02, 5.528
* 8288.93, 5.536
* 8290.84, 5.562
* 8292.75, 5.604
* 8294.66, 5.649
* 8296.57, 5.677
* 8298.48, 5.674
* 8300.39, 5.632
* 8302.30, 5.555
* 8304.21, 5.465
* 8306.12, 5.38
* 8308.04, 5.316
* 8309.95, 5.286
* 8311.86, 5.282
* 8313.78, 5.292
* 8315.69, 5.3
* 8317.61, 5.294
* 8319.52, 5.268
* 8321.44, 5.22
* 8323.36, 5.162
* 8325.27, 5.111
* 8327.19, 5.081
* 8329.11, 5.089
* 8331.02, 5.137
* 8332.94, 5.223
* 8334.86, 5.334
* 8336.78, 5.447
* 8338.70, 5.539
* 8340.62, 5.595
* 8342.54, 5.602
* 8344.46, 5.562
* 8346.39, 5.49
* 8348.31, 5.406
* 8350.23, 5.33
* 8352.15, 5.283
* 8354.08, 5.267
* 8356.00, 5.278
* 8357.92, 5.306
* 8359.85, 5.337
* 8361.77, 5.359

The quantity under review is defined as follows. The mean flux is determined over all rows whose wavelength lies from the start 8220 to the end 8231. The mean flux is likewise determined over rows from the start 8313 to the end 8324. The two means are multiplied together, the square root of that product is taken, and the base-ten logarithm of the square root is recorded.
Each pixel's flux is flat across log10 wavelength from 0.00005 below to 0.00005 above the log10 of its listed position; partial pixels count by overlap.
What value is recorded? 0.723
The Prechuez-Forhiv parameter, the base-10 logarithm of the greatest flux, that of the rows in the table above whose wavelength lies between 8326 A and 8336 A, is 0.727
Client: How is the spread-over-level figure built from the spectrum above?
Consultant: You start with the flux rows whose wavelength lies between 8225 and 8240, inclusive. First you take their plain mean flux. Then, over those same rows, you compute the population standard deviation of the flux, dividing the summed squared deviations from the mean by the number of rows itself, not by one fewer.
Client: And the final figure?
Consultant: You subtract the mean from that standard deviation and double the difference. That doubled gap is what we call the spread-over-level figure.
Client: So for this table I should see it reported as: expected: -10.4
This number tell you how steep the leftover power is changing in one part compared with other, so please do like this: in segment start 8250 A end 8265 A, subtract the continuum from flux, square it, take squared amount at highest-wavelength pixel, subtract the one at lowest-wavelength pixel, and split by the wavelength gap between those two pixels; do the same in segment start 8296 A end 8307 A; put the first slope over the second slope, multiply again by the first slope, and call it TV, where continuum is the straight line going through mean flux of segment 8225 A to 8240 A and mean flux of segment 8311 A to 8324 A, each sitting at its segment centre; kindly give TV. -0.10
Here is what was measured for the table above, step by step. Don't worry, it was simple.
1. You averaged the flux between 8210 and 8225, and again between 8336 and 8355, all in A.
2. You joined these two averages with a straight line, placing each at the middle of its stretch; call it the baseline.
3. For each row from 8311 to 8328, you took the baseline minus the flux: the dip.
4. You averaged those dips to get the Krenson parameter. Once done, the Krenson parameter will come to 0.2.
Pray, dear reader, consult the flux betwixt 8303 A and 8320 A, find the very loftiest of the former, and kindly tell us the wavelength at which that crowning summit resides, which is 8304.21 A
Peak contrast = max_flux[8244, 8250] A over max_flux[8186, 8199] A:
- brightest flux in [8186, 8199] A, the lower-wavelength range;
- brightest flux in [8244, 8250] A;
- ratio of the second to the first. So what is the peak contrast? 1.18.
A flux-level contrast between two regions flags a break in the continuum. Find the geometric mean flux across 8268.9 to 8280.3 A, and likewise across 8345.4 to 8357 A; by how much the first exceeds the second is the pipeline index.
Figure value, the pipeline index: 0.2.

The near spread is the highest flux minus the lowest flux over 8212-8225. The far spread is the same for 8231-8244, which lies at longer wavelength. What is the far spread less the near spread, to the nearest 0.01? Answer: 0.57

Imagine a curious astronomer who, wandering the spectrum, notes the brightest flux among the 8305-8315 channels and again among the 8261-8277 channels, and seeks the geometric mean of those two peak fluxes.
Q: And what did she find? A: 5.60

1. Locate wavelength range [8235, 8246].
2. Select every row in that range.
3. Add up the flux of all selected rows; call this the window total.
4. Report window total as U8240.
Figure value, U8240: 35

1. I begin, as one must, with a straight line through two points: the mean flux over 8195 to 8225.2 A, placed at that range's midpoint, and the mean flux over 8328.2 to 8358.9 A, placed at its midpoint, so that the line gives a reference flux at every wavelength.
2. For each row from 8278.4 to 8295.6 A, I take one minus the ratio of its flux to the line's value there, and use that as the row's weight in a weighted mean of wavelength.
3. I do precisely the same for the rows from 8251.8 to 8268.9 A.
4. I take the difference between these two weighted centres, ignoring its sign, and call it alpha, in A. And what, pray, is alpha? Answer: 28.8 A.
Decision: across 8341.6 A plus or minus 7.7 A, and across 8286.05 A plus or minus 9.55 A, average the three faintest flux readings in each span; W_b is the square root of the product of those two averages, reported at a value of 5.46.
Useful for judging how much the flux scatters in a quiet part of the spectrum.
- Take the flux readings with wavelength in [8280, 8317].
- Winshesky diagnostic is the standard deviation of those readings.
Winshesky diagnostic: 0.14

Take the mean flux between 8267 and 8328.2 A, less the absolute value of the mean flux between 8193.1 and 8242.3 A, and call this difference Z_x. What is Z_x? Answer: 0.1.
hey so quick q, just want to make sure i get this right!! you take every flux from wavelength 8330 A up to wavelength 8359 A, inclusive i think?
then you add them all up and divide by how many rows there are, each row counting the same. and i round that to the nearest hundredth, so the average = 5.39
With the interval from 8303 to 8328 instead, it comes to 5.27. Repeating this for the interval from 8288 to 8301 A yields 5.62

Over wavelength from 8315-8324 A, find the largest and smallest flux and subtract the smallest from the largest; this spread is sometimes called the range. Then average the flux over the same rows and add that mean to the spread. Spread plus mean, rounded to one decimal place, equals 5.4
